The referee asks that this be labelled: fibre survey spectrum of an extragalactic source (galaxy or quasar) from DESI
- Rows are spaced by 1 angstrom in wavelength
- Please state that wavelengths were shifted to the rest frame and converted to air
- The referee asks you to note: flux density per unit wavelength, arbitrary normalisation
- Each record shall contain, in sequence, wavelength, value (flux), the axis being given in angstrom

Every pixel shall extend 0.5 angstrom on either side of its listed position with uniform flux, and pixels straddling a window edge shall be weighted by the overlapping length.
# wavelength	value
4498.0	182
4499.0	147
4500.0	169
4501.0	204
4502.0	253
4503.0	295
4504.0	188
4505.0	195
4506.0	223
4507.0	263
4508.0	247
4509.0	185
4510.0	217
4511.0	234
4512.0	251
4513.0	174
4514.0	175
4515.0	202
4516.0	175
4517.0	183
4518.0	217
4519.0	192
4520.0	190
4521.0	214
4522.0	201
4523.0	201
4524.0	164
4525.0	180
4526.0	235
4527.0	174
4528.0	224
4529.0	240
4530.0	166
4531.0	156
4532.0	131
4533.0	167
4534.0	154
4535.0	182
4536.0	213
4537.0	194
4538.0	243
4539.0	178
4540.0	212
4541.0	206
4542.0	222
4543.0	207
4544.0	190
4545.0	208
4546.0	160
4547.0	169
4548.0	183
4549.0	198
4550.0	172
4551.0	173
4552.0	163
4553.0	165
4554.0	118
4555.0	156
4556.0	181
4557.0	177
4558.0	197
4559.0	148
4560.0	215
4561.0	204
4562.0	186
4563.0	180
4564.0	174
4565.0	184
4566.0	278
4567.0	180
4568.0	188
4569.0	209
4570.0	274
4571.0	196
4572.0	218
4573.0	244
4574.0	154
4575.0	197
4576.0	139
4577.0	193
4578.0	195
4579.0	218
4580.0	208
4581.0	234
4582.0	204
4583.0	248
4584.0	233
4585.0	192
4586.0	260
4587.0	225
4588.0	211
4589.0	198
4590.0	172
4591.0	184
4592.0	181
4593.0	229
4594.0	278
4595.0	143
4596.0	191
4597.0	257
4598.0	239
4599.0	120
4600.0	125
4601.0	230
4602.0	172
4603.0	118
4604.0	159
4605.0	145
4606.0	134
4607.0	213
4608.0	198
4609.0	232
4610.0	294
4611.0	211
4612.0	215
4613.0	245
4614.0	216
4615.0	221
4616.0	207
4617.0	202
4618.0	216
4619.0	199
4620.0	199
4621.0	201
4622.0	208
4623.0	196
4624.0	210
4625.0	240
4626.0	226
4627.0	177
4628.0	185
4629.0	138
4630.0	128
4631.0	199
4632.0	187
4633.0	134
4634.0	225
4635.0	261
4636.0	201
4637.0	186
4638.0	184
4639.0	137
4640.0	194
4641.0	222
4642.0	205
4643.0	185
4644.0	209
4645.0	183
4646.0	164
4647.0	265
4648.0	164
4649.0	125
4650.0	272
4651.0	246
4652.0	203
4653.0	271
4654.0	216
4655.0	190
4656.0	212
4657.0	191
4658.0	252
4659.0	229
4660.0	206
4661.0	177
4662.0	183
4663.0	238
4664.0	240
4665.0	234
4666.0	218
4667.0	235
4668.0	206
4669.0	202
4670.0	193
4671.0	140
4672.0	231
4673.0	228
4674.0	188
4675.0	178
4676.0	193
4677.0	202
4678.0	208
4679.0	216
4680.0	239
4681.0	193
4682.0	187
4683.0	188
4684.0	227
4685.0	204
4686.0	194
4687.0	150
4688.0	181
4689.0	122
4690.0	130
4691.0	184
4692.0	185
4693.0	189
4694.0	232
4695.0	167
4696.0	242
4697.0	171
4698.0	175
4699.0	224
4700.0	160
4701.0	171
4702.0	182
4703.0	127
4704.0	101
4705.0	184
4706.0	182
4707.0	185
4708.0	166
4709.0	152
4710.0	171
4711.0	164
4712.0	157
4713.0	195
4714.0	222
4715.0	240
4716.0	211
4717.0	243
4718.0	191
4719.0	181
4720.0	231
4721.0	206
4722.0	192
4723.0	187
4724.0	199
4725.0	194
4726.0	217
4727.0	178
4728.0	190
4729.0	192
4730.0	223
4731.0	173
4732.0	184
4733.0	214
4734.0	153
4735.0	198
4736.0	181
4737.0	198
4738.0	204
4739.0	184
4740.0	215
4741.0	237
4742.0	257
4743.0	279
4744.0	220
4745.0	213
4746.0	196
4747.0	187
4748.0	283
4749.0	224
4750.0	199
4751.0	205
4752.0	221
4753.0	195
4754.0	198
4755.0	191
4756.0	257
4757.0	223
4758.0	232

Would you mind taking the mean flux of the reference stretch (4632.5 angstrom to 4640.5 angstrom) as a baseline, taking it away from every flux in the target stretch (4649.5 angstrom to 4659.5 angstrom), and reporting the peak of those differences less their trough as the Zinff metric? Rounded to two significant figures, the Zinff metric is 82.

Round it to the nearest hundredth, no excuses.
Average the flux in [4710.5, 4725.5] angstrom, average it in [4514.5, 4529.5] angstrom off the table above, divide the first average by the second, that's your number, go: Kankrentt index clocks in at 1.01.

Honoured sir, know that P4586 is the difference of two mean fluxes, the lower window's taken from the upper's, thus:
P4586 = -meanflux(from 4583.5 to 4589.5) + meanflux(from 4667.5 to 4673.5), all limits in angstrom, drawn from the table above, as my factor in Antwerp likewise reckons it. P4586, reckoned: -20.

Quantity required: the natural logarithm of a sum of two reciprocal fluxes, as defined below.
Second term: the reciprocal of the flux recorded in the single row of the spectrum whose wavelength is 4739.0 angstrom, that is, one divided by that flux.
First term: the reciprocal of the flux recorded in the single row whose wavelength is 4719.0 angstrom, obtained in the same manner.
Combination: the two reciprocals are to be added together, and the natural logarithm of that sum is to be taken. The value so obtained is -4.51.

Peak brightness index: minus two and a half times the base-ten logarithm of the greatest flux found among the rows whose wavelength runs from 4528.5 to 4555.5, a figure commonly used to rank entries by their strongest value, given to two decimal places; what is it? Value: -5.96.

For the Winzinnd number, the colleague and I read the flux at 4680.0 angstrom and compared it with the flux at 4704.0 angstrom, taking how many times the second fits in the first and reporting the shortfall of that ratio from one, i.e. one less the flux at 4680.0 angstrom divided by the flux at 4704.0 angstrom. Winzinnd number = -1.4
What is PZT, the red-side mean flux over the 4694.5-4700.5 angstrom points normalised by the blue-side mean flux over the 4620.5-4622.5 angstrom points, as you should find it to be 0.93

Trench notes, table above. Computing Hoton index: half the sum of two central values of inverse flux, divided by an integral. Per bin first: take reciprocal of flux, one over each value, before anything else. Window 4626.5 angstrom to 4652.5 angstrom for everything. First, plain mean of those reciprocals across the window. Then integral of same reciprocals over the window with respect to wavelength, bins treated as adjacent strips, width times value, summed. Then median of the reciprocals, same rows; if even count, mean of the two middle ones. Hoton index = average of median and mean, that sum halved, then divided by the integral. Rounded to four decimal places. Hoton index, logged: 0.0381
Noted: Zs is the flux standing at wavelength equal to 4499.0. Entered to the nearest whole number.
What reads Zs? 147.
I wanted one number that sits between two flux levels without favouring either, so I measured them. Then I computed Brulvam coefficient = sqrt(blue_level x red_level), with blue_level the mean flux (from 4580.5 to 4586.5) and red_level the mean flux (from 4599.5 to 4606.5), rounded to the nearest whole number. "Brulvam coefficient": 188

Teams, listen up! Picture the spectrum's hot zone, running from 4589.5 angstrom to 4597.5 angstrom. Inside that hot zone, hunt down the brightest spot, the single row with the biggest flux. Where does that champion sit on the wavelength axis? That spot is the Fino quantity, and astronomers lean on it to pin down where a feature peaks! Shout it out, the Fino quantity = 4594.0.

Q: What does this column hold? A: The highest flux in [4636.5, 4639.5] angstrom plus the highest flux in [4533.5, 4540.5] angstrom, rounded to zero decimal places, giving 429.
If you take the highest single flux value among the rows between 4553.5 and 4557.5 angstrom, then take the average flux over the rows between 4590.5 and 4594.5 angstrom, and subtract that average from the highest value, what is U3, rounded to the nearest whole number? -37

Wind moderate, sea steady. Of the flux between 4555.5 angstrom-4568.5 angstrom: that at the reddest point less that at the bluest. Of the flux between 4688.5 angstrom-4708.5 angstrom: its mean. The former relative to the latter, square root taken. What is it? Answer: 0.20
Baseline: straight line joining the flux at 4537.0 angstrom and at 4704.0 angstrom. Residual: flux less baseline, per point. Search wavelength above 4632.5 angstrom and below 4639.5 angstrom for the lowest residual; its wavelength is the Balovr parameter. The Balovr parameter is 4633.0 angstrom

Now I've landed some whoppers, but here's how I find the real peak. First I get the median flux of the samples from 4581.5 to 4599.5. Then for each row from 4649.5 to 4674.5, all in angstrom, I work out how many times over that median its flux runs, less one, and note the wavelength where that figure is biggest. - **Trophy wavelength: 4650.0 angstrom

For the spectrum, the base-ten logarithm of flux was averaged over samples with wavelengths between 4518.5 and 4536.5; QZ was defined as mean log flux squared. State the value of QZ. 5.15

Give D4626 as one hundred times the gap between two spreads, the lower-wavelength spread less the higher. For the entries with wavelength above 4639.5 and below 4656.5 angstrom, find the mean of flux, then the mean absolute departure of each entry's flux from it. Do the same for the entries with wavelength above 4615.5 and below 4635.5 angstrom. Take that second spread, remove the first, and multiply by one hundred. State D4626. -652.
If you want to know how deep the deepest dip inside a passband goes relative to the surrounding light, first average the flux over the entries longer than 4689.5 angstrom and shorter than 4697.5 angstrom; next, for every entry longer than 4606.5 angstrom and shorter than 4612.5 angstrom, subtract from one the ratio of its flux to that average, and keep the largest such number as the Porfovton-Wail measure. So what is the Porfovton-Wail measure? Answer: -0.1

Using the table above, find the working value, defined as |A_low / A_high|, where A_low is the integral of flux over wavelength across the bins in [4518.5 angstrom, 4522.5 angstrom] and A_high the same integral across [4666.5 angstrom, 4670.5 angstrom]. 0.95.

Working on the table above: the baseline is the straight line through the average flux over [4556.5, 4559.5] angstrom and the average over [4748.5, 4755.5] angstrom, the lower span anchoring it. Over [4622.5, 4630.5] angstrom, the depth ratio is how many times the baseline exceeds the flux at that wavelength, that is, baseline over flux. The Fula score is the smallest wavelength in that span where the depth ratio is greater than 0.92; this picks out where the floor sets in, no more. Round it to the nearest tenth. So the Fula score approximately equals 4623.0 angstrom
